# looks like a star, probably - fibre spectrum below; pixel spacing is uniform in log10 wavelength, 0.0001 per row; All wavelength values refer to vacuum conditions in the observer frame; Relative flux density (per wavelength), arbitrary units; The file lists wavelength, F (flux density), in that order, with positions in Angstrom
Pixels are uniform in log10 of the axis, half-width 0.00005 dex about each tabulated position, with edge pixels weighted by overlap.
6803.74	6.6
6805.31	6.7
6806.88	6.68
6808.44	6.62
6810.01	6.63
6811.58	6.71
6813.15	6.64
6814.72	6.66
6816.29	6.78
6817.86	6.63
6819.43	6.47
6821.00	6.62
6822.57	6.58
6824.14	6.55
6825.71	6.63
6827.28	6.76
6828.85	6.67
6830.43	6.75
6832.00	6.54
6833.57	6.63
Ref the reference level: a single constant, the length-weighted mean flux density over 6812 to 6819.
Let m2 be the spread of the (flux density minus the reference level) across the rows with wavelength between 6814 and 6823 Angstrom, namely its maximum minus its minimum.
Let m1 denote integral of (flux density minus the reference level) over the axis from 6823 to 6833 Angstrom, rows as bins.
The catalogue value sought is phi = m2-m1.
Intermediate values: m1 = -0.18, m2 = 0.31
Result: 0.5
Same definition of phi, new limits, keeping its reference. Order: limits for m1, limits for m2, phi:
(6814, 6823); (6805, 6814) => 0.5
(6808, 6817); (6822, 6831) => 0.1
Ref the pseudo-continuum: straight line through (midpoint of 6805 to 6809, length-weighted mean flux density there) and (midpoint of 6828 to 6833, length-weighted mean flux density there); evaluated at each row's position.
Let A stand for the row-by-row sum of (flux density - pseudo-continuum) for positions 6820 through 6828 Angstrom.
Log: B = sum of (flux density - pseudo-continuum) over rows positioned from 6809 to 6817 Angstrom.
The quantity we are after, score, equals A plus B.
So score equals -0.1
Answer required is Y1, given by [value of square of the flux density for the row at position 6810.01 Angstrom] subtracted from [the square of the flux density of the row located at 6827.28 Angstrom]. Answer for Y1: 1.7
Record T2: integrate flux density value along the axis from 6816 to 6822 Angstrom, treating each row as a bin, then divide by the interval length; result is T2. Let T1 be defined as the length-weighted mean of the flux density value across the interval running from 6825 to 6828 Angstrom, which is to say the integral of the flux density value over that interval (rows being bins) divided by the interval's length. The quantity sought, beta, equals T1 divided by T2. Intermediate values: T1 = 6.699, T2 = 6.61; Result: 1.01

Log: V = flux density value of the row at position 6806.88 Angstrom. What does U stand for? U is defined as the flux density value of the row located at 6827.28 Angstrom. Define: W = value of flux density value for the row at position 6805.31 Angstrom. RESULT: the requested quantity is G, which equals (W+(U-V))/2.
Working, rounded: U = 6.76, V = 6.68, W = 6.7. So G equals 3.39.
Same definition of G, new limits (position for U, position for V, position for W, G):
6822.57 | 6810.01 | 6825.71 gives 3.29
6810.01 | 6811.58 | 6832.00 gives 3.23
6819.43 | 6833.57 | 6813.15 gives 3.24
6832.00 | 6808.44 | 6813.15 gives 3.28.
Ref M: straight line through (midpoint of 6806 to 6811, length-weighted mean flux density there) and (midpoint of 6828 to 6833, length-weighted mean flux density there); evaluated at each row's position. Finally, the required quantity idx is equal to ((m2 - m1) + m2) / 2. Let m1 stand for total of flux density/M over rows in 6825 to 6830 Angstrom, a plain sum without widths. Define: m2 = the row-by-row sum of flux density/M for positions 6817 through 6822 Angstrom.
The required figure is 1.46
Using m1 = 3.01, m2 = 2.96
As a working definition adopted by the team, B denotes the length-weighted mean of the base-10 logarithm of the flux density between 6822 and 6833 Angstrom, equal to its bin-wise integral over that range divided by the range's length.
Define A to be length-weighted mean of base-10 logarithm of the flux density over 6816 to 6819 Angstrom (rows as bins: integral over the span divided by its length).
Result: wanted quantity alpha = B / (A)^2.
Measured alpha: 1.21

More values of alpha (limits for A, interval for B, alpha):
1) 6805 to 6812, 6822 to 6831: 1.21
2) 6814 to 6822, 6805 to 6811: 1.22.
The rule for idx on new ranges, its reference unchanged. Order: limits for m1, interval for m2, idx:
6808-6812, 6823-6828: 1.50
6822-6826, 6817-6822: 1.48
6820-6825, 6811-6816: 1.52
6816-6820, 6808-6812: 1.51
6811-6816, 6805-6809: 1.50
